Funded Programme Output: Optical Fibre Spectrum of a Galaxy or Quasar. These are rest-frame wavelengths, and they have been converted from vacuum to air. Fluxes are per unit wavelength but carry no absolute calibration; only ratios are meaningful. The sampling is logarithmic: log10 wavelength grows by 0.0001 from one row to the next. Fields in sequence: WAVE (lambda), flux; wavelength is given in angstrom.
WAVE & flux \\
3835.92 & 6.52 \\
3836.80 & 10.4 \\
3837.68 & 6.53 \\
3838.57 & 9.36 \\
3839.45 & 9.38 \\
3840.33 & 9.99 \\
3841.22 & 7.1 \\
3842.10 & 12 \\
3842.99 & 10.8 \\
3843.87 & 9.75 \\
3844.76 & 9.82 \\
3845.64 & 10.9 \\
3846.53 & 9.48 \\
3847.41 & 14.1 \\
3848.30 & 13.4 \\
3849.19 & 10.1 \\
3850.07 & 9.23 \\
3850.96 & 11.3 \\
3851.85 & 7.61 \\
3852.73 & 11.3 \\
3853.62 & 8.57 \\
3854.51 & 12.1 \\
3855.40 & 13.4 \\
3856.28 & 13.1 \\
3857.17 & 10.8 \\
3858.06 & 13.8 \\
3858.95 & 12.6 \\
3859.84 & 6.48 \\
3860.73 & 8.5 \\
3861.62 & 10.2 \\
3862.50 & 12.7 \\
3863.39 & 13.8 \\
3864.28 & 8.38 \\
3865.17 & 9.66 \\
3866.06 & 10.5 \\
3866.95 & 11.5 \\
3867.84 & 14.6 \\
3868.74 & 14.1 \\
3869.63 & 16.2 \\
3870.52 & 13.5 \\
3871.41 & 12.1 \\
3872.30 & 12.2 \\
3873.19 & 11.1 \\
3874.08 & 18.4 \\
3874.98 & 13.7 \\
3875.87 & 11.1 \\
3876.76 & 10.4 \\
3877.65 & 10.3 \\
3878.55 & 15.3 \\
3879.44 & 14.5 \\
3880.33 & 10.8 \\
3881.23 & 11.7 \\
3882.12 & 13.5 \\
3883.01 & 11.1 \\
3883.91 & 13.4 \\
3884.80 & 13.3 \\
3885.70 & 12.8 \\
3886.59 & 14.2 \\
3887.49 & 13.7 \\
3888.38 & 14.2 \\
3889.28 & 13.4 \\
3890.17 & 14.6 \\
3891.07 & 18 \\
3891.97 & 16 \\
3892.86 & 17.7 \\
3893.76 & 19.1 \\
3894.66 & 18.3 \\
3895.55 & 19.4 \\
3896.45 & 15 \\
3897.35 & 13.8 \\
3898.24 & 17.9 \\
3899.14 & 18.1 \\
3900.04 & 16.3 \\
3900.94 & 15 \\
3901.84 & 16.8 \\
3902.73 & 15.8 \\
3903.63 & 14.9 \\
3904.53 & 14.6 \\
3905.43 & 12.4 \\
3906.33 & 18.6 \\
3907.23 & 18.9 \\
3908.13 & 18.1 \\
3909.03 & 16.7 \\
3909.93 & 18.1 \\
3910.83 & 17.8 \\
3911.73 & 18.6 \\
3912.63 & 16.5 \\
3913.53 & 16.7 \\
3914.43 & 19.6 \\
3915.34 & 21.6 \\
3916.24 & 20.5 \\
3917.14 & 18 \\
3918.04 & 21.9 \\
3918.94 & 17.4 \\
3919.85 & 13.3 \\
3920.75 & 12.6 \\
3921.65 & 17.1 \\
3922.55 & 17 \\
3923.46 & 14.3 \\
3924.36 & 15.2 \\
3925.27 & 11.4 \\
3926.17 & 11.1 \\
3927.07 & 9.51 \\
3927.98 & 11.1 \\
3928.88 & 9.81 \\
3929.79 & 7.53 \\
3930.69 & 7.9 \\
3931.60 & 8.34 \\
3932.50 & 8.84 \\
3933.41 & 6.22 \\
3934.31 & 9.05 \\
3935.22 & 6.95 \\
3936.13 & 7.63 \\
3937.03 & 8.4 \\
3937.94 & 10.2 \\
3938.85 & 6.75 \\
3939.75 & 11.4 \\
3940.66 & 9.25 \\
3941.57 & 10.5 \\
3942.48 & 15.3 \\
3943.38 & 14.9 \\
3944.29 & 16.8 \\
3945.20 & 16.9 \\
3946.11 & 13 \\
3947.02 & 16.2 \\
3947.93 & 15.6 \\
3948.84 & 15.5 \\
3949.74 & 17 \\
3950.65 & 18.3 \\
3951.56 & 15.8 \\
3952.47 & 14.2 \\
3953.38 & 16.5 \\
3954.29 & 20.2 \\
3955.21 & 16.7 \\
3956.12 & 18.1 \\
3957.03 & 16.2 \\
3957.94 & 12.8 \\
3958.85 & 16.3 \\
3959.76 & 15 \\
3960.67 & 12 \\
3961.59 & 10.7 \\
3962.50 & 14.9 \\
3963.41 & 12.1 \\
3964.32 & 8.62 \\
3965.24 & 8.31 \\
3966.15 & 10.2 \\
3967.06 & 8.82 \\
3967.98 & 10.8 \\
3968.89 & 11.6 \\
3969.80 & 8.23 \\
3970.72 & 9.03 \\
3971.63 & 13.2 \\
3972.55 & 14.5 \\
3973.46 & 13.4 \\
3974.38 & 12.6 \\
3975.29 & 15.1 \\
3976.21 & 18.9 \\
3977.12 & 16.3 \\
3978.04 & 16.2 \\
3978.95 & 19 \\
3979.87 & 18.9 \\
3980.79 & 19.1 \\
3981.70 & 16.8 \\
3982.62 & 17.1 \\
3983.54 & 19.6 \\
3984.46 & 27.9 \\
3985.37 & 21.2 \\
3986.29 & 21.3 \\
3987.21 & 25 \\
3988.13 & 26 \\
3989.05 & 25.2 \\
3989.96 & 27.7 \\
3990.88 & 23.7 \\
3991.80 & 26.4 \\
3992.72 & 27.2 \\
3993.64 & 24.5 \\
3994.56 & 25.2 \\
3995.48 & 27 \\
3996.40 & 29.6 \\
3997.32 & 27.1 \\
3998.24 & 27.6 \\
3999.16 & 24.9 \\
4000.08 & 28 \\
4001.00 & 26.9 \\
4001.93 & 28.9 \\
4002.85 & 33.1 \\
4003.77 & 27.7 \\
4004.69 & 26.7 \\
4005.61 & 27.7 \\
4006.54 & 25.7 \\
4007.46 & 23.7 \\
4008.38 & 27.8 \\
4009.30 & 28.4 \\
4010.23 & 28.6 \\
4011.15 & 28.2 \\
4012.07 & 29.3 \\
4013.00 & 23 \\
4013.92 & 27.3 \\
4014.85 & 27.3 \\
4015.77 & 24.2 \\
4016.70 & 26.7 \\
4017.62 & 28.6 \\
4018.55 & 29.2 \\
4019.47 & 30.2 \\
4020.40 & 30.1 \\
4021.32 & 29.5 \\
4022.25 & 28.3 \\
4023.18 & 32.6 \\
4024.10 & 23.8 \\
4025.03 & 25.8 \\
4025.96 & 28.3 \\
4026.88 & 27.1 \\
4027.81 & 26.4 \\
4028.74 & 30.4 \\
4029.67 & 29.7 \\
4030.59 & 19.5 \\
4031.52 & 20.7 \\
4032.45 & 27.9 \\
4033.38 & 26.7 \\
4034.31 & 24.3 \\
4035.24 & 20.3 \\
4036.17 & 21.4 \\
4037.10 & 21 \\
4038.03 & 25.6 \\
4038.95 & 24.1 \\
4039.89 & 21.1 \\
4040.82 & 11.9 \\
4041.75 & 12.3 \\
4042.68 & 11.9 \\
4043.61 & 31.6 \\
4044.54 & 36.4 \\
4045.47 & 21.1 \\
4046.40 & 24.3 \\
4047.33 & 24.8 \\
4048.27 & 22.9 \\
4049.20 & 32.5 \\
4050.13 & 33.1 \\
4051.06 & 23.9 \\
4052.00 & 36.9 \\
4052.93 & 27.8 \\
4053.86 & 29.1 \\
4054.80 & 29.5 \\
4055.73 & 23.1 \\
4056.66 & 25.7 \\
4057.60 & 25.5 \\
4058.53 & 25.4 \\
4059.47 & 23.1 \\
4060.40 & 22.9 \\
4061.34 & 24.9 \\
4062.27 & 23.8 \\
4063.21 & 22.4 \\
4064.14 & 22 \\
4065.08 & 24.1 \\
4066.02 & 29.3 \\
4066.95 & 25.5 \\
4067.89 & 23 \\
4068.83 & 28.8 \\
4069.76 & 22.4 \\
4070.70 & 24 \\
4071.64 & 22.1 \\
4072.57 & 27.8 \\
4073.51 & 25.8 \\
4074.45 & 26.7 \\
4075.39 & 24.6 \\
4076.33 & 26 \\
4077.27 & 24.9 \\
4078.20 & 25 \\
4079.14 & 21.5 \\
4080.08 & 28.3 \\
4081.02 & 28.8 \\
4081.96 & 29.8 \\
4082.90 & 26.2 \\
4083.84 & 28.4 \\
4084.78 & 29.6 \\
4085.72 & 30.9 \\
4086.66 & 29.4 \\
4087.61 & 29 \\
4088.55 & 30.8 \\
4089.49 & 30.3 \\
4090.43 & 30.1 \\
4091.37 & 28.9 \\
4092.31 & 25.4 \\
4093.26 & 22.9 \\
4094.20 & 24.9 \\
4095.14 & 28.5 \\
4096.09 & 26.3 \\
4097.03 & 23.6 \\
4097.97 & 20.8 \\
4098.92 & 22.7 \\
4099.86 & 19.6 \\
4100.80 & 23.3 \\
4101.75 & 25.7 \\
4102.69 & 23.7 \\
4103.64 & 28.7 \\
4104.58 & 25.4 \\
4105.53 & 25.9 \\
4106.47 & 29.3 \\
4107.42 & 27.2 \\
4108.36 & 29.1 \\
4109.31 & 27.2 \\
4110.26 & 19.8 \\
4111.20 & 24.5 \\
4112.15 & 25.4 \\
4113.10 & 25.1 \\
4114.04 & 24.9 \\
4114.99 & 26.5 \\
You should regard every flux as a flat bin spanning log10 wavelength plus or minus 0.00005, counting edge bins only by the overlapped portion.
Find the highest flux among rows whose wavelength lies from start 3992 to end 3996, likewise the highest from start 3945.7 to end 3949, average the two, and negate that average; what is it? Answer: -21.7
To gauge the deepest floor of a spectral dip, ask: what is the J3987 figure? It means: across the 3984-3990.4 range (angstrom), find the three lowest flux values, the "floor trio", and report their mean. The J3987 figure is 22.5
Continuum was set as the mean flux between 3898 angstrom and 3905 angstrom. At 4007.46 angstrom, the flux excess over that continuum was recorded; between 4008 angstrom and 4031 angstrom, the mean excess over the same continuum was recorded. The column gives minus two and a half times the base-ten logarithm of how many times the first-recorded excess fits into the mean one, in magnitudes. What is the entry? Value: -0.45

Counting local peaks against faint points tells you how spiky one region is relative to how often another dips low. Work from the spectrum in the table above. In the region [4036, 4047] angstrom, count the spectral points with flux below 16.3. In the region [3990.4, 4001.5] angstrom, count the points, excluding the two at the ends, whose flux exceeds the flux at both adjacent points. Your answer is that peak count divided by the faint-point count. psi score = 1.3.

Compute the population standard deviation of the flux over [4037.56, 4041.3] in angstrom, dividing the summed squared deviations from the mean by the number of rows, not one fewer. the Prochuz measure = 5.3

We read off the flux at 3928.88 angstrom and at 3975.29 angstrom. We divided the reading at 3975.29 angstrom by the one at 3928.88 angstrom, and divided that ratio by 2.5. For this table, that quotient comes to 0.62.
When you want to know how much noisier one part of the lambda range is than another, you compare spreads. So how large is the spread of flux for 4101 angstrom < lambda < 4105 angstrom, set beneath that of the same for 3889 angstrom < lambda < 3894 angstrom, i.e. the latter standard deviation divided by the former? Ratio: 1.1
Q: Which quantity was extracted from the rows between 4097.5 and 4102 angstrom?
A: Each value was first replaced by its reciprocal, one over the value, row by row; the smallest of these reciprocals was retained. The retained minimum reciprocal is 0.04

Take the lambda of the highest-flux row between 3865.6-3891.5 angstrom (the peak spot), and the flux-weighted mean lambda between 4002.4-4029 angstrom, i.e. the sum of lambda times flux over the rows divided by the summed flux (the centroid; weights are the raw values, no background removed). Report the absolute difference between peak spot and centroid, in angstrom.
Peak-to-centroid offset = 141.7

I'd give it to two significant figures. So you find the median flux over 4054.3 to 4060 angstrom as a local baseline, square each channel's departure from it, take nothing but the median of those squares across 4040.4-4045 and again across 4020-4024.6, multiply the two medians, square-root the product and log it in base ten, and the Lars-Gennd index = 1.7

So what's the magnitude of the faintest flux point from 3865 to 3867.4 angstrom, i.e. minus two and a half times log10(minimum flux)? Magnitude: -2.5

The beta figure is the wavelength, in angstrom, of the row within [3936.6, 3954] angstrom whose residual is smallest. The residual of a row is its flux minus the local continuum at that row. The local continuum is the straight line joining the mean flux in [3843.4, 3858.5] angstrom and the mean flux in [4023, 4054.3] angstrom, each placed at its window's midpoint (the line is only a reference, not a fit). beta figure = 3938.85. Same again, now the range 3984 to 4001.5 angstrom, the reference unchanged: 3985.37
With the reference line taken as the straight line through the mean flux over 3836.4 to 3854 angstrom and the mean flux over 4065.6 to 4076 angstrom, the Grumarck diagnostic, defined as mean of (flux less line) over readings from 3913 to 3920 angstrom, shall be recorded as 4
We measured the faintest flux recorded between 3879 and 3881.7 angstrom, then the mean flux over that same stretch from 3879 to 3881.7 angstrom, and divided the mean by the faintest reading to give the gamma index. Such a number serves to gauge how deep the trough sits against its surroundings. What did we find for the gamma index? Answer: 1.14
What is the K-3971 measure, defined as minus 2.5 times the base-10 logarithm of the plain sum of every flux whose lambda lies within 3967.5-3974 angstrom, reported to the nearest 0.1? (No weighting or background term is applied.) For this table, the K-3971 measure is -4.8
